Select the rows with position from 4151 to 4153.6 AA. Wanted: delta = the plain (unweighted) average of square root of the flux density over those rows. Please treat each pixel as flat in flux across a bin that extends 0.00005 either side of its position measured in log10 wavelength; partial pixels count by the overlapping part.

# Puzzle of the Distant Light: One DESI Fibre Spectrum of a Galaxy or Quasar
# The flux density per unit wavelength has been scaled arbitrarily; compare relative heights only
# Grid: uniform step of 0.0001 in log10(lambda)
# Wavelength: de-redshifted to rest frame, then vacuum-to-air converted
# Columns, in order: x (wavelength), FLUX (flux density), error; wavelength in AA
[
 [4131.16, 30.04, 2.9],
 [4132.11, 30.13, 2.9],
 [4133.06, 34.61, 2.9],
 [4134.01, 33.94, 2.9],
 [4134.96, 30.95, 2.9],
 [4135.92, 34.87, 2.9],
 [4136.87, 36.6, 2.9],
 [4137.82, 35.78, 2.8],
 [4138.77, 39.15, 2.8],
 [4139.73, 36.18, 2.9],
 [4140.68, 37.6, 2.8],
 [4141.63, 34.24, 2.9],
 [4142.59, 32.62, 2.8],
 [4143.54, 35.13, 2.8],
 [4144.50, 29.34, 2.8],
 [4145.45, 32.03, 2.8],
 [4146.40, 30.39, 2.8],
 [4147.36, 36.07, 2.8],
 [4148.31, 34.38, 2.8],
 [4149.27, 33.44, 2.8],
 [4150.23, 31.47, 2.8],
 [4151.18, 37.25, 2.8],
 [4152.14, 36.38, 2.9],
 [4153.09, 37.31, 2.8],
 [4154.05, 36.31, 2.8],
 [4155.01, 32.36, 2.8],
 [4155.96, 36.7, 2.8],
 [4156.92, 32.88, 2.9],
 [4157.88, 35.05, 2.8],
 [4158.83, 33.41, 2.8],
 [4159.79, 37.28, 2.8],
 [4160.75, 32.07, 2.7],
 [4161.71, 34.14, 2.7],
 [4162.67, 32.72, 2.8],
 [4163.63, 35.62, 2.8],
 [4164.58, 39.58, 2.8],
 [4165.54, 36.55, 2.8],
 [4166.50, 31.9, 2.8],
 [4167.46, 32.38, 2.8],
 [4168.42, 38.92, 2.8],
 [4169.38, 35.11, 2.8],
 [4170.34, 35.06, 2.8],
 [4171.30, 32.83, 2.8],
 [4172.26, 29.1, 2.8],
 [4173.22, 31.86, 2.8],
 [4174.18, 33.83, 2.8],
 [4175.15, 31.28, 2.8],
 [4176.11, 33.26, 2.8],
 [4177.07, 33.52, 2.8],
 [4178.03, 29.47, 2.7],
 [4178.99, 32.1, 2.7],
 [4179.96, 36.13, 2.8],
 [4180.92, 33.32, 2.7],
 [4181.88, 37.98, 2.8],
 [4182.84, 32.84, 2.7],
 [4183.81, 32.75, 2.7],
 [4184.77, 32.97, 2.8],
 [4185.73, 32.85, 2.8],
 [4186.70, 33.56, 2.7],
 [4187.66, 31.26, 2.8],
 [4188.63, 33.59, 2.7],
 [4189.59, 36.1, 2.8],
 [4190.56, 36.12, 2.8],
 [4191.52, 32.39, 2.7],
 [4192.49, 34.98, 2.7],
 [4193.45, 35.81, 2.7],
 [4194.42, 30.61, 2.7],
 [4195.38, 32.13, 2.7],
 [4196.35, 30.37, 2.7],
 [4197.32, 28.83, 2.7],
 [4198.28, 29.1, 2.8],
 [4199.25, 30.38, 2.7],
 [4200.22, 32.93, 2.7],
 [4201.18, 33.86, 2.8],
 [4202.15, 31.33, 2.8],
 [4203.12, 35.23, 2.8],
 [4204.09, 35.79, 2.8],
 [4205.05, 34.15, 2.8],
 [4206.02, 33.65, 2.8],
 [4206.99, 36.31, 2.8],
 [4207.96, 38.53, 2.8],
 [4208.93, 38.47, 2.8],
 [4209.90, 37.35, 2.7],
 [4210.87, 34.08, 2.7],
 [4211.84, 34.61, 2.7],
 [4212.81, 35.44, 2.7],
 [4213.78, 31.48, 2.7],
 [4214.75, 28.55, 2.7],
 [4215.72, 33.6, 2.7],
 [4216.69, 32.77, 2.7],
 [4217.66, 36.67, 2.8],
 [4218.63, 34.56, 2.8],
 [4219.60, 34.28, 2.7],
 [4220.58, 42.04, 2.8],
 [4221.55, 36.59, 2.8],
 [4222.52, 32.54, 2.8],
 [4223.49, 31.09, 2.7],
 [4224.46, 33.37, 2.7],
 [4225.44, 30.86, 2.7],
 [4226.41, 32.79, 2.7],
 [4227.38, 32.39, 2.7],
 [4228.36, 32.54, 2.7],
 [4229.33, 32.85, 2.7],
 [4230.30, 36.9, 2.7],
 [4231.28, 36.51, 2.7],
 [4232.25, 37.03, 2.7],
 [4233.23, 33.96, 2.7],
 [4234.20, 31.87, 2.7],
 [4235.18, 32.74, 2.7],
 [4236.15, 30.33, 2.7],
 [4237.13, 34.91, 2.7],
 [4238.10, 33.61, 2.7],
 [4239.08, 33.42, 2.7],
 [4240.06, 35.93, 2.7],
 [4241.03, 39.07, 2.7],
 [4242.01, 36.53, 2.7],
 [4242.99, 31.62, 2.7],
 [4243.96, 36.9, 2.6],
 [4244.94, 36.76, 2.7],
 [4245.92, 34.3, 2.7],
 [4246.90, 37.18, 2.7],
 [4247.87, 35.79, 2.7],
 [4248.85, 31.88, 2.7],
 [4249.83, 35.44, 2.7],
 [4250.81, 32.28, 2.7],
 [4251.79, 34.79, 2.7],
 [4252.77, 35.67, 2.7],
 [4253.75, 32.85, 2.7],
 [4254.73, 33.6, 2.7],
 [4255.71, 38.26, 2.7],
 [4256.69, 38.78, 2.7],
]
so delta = 6.08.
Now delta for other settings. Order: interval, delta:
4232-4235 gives 5.85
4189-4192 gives 5.90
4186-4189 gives 5.73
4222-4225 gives 5.69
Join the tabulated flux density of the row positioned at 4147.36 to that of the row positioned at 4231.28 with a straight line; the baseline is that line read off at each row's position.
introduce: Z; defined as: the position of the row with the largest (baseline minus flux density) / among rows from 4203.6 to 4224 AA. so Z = 4214.75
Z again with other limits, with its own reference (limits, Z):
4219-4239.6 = 4236.15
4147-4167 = 4150.23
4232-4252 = 4236.15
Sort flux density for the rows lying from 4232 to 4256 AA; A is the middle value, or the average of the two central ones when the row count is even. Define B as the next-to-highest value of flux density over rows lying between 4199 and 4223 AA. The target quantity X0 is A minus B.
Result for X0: -3.7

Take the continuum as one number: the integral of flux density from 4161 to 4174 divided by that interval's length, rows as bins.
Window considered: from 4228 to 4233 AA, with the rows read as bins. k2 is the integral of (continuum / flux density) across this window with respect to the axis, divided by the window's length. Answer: 0.98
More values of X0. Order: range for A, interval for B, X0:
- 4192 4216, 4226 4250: -3.3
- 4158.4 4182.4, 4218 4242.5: -5.7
